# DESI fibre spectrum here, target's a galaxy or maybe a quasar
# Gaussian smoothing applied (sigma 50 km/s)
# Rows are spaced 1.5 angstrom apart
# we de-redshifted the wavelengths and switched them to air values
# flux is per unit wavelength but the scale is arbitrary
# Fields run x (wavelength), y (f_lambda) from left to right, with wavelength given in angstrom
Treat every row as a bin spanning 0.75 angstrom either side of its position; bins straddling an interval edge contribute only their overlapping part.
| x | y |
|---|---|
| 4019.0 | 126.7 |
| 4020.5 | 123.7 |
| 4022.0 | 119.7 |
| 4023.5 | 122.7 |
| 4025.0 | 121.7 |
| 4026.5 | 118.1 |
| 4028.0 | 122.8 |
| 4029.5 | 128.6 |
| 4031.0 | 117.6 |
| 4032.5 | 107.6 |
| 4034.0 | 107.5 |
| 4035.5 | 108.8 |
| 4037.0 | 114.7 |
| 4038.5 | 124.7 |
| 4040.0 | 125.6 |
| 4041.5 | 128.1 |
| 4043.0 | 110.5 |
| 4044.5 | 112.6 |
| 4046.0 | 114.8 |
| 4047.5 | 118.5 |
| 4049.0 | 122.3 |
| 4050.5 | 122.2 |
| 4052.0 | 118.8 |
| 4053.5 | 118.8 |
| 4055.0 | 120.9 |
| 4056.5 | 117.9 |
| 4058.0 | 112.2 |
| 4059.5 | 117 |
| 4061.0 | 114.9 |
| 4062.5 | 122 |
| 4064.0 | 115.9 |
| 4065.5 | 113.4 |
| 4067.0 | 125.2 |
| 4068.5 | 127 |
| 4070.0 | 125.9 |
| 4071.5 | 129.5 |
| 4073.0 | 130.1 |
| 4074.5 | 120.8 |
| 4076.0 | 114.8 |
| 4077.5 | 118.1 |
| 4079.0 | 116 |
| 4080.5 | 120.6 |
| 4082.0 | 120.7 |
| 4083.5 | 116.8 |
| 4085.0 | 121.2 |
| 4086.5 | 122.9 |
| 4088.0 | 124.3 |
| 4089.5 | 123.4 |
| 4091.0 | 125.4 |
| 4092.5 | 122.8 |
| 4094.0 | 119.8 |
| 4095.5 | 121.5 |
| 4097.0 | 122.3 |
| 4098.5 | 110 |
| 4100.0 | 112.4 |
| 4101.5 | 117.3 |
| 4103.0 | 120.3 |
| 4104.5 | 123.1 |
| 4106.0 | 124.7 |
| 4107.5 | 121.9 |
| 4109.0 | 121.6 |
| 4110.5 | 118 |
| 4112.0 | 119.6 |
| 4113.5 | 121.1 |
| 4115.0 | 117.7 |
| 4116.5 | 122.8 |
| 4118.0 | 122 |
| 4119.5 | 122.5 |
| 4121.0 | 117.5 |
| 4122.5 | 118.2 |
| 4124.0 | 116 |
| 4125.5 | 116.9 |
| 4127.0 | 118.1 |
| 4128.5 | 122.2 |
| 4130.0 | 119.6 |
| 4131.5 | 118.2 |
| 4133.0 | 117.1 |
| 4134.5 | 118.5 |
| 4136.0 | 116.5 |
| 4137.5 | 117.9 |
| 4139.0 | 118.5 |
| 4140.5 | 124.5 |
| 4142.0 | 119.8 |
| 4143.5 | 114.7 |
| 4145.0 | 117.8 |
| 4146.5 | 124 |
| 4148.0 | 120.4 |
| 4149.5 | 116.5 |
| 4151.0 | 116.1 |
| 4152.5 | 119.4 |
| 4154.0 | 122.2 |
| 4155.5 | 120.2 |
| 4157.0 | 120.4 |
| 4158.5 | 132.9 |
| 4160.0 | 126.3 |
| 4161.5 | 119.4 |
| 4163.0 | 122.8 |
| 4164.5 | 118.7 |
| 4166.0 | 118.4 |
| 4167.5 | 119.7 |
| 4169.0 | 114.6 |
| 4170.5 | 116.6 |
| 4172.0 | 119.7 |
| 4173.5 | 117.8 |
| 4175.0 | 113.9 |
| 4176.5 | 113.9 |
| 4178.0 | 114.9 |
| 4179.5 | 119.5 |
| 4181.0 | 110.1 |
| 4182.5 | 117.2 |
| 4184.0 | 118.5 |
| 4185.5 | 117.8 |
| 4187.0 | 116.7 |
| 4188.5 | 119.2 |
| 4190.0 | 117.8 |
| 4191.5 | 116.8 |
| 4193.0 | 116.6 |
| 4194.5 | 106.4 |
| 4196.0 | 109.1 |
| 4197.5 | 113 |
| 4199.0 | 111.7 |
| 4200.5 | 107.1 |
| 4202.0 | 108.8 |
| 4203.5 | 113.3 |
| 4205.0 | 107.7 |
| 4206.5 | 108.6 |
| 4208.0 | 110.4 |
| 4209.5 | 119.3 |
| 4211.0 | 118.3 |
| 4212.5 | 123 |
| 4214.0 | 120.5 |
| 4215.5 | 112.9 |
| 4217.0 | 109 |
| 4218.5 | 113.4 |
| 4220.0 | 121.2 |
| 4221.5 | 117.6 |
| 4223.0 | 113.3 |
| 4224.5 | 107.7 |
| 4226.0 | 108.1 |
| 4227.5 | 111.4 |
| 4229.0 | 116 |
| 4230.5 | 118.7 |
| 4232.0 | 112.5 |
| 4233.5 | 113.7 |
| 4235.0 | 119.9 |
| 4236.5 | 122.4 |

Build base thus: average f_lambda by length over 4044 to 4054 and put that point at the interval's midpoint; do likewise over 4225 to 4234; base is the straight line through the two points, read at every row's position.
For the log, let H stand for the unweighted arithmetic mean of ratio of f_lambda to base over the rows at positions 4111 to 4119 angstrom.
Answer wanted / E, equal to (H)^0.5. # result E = 1.02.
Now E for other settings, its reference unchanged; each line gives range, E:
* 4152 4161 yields 1.04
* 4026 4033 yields 1.00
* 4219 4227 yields 1.00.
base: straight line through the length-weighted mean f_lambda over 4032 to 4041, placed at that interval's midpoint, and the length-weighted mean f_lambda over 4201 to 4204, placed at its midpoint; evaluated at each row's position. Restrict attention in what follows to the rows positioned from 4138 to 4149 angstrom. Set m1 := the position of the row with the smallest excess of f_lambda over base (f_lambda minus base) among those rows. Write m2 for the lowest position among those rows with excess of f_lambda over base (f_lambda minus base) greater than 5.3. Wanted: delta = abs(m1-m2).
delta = 4.5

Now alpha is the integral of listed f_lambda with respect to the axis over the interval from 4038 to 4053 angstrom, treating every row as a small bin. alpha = 1796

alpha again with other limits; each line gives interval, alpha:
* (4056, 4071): 1790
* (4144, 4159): 1810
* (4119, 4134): 1778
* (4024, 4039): 1758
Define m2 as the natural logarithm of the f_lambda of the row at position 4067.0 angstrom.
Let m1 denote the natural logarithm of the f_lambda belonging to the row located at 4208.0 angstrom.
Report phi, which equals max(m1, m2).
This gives 4.83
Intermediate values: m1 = 4.70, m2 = 4.83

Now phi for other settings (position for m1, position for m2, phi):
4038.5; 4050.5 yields 4.83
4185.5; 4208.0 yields 4.77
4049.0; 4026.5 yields 4.81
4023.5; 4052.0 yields 4.81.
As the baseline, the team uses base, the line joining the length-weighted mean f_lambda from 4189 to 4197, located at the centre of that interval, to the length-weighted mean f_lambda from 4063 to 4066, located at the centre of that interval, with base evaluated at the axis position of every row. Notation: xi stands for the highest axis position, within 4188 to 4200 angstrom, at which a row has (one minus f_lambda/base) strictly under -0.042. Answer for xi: 4188.5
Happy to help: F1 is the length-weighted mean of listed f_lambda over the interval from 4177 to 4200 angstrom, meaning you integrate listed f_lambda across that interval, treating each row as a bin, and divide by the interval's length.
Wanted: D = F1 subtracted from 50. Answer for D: -64.9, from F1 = 115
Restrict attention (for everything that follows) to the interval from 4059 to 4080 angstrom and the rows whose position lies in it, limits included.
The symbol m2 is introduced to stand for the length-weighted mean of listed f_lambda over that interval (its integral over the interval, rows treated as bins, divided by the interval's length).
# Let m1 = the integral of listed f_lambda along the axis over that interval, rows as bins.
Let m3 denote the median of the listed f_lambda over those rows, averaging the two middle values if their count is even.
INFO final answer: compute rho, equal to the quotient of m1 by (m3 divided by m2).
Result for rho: 2565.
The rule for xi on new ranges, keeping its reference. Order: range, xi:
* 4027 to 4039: 4038.5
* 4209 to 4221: 4220.0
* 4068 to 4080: 4074.5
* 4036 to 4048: 4041.5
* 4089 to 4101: 4097.0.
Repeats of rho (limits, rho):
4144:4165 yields 2563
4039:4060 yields 2493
